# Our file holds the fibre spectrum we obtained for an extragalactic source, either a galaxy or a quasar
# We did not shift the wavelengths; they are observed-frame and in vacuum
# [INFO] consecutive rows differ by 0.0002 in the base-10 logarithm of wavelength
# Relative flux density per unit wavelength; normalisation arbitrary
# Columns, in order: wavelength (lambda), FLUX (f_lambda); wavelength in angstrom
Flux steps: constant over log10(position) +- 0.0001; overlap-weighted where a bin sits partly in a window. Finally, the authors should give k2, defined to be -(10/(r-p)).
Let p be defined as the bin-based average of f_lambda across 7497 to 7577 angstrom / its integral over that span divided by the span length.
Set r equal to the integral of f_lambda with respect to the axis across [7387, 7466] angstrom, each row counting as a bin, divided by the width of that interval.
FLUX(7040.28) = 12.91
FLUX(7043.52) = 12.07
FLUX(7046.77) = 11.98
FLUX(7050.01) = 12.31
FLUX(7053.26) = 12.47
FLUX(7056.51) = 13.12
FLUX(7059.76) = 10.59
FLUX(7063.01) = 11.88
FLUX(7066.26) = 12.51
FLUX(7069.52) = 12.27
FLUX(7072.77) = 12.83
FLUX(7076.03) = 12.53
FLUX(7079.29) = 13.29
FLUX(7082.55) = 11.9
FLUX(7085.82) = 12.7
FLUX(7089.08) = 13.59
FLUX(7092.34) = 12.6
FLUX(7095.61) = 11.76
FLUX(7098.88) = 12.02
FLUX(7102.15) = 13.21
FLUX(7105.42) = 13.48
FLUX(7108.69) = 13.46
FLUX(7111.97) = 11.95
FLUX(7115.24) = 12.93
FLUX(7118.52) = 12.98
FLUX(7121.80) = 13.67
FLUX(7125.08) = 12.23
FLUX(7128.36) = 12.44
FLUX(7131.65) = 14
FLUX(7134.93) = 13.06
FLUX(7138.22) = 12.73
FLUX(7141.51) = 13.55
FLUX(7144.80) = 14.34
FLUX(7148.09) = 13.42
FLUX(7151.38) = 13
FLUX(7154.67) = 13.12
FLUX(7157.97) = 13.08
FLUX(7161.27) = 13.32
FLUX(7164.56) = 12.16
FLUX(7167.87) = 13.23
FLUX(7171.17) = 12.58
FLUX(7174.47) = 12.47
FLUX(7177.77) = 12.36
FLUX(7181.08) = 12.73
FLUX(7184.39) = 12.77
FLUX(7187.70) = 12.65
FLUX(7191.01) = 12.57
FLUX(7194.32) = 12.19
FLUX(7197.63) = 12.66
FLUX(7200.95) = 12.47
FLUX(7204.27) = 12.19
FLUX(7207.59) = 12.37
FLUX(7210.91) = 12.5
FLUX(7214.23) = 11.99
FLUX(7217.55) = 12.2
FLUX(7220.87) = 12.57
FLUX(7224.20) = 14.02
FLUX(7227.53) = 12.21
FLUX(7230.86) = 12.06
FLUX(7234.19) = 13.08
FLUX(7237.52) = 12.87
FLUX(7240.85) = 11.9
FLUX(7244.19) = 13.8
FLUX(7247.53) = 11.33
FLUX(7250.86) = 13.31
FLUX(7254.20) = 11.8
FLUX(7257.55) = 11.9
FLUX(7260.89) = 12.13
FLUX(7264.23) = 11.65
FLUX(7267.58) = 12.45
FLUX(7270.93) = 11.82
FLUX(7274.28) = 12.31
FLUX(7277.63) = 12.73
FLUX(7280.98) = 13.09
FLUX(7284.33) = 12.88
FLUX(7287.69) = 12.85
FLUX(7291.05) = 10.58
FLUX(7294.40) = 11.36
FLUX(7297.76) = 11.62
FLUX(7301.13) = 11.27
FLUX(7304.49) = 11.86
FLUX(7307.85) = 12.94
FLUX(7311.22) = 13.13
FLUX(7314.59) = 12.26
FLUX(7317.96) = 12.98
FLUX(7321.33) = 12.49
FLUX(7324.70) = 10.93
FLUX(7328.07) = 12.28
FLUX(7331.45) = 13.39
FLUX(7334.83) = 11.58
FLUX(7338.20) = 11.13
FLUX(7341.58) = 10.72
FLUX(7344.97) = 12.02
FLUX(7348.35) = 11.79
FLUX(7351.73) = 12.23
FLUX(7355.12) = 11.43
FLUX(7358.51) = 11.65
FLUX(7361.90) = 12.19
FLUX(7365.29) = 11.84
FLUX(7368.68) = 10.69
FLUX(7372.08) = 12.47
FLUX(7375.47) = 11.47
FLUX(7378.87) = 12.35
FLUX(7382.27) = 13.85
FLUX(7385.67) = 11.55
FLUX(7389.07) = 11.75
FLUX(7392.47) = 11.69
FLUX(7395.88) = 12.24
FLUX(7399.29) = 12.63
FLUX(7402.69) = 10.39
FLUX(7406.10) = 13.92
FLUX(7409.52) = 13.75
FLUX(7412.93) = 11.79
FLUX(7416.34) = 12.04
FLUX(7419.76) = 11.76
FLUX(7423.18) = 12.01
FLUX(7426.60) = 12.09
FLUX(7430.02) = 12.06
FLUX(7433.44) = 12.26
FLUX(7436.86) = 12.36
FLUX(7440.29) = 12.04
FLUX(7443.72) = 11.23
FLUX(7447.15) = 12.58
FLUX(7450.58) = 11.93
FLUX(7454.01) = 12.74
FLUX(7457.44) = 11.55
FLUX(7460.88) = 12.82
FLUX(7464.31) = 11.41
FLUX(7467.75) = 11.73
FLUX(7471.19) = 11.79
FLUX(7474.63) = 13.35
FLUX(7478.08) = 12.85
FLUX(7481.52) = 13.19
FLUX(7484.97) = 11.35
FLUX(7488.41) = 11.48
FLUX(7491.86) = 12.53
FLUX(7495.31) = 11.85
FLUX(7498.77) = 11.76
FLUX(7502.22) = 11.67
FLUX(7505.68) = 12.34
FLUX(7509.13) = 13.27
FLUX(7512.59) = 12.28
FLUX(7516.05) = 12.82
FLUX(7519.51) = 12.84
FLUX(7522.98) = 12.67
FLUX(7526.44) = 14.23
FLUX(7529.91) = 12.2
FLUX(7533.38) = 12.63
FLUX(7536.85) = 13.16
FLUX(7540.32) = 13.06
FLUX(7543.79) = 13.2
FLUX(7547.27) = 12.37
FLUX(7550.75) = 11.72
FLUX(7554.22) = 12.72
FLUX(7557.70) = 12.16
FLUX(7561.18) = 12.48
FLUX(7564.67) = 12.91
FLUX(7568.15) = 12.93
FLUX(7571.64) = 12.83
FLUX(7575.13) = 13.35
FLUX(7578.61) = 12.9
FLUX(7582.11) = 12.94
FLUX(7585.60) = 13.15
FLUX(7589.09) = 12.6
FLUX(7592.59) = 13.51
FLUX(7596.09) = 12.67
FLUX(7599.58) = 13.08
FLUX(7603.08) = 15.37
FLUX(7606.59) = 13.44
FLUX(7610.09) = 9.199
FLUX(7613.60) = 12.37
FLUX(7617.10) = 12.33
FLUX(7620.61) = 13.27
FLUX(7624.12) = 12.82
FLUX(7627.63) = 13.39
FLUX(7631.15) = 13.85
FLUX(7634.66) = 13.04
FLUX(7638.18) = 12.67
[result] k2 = 18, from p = 12.68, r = 12.1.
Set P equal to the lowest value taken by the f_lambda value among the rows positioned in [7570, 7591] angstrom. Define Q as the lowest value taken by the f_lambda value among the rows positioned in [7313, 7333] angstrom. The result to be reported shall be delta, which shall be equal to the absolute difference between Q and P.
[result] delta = 1.7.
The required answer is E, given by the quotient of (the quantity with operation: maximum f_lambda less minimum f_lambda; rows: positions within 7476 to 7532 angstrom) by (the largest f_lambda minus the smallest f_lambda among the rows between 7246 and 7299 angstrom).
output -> 1.05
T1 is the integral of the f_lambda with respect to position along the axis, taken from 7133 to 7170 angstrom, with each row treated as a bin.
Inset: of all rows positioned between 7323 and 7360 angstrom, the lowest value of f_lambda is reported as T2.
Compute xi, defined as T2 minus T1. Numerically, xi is -477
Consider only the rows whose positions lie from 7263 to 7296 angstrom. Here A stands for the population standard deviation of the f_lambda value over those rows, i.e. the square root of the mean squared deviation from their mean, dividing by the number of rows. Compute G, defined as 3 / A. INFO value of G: 3.9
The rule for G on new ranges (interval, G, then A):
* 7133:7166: 5.6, 0.54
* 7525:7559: 4.5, 0.67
